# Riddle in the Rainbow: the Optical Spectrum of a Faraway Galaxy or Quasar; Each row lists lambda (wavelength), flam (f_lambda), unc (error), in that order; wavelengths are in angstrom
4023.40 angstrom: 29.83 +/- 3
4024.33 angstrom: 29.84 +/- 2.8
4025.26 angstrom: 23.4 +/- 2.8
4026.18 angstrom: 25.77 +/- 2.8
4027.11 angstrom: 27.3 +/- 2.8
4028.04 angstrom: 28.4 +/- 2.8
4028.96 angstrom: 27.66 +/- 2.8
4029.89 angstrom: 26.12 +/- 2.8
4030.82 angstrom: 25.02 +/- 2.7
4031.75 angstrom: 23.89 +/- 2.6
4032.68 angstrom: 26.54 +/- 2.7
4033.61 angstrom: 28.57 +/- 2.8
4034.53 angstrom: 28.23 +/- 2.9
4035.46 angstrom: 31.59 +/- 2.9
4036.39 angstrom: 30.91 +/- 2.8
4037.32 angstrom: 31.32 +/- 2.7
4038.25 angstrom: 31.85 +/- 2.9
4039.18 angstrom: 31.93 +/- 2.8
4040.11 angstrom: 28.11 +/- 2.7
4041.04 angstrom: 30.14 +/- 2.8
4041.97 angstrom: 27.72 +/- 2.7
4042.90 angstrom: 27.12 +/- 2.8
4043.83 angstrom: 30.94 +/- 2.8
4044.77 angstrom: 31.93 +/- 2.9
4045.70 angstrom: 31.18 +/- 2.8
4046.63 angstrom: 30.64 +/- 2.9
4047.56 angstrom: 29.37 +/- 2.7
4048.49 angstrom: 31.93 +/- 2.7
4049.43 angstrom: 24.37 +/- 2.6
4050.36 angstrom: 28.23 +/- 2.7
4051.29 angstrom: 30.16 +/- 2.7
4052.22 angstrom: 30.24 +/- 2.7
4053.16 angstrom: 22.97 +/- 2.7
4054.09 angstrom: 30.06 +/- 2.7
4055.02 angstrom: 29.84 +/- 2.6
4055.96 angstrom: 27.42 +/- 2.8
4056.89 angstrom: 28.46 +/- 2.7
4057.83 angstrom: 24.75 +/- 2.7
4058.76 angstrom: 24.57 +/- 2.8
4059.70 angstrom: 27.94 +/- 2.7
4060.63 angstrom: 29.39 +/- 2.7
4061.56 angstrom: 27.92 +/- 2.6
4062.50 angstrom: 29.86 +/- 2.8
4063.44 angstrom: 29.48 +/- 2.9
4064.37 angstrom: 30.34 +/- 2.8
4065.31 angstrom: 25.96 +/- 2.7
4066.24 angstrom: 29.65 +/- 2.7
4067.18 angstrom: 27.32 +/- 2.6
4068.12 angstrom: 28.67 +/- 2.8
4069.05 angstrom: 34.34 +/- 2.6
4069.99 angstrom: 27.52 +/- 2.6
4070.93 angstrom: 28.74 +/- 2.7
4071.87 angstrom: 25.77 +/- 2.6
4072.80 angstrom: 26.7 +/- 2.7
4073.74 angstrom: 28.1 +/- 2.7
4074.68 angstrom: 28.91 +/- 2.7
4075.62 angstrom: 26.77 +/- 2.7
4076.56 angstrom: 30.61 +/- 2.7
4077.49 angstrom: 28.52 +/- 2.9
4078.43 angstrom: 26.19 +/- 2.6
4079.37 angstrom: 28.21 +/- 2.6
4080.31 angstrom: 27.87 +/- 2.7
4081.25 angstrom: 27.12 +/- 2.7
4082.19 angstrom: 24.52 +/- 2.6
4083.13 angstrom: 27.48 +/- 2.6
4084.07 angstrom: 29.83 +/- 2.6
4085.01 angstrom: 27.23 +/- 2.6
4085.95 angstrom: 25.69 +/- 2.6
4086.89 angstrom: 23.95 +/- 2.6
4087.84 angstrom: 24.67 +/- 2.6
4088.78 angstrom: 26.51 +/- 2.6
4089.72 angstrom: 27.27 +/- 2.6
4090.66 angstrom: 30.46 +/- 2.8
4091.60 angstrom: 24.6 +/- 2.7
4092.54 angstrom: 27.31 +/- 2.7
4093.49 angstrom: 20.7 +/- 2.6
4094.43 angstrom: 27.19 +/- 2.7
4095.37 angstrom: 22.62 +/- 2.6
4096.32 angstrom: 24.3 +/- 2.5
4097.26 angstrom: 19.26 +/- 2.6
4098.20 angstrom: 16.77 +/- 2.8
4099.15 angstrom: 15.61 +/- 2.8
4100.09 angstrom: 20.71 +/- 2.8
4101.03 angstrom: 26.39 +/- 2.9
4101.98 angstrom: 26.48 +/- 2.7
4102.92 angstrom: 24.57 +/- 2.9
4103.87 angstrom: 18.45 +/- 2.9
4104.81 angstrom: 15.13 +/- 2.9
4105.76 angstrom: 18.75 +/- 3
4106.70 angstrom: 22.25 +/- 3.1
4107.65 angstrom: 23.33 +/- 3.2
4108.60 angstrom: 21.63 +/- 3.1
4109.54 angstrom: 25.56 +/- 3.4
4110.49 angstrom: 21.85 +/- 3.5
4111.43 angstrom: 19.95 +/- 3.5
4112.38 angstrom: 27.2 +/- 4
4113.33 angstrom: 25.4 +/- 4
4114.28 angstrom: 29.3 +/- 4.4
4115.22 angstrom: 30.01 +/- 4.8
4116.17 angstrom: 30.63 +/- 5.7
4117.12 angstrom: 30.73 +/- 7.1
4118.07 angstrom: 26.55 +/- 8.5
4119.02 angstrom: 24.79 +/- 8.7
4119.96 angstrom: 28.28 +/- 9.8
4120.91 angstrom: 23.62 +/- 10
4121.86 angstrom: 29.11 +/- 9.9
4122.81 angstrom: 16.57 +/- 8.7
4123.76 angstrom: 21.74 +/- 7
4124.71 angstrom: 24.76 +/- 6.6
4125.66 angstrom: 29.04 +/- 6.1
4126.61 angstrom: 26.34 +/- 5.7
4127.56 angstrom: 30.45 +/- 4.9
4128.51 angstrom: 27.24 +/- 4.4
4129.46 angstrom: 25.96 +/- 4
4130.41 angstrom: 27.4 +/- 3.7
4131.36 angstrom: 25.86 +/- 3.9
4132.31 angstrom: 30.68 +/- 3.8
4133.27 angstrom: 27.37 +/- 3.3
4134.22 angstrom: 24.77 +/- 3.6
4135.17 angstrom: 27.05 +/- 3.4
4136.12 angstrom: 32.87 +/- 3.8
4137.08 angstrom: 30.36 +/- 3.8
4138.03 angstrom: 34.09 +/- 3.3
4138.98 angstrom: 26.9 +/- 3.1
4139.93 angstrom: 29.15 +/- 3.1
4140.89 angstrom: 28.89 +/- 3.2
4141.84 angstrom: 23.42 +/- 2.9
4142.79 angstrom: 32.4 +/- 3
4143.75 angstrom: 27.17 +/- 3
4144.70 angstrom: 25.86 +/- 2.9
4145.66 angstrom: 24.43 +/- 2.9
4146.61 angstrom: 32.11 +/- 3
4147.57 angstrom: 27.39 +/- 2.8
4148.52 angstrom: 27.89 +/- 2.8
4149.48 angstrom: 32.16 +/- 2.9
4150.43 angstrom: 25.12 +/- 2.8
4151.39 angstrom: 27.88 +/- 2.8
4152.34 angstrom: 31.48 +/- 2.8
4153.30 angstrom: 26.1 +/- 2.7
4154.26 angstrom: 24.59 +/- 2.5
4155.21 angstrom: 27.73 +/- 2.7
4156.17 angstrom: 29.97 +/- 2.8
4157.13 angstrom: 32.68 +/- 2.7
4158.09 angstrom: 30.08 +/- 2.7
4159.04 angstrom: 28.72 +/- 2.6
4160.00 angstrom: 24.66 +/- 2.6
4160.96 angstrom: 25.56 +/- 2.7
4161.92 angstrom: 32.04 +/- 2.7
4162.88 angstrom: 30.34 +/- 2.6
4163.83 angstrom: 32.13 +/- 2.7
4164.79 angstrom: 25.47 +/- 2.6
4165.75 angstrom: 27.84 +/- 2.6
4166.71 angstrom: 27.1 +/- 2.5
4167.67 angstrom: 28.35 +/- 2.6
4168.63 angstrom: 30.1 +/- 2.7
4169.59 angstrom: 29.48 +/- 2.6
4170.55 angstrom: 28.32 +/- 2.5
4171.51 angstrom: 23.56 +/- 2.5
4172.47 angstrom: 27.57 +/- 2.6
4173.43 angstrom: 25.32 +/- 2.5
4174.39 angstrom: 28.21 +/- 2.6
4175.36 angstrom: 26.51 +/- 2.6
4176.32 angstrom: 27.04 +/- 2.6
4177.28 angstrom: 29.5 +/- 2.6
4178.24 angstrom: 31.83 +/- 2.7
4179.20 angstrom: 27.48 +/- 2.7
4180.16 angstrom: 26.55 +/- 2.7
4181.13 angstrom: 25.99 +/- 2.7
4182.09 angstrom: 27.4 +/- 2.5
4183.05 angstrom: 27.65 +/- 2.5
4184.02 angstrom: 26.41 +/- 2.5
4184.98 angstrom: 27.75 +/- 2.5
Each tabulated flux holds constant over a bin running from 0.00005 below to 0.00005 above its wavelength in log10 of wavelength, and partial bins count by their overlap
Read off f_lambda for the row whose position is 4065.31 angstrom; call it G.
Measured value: 25.96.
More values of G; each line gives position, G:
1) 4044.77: 31.93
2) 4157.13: 32.68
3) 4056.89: 28.46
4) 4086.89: 23.95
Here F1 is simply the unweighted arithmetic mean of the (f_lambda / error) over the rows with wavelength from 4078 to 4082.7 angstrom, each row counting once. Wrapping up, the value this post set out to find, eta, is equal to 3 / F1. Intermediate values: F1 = 10.1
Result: 0.296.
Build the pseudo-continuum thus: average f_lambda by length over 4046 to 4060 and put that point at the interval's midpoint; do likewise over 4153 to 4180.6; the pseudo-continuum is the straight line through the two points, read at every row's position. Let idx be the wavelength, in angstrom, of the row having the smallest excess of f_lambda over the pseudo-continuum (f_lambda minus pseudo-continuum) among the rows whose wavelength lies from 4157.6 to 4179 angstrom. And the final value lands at 4171.51 angstrom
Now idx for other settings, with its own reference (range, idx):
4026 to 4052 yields 4031.75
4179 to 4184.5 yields 4181.13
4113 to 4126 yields 4122.81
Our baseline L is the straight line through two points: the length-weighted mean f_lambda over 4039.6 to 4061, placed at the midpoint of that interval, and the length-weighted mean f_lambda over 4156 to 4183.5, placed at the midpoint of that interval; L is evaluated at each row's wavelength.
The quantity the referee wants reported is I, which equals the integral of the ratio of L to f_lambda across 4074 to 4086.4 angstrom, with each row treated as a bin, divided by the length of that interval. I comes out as 1.03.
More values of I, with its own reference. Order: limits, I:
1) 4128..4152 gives 1.01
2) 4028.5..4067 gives 1.01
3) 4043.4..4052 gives 0.96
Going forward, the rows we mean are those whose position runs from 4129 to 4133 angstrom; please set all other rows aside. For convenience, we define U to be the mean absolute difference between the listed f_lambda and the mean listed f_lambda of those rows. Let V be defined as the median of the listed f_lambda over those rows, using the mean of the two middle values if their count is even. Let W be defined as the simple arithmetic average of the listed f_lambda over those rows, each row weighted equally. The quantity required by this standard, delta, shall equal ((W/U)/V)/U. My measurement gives 0.40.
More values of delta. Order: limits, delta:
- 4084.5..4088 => 0.87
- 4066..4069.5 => 0.22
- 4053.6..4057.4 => 0.98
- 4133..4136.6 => 0.17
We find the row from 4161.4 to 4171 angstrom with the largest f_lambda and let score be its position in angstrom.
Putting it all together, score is 4163.83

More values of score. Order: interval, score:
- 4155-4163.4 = 4157.13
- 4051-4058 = 4052.22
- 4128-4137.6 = 4136.12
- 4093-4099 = 4094.43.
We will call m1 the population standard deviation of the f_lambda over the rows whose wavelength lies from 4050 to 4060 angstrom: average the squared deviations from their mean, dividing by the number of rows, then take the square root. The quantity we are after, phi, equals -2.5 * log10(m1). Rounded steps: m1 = 2.42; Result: -0.96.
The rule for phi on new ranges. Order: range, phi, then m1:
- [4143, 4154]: -1.05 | 2.64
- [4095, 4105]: -1.51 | 4.00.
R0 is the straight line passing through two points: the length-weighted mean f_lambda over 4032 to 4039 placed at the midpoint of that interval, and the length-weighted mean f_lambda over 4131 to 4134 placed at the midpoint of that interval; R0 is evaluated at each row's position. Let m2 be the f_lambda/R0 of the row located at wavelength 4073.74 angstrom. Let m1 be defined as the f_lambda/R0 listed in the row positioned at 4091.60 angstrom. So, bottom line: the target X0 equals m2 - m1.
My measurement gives 0.11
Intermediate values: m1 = 0.86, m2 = 0.97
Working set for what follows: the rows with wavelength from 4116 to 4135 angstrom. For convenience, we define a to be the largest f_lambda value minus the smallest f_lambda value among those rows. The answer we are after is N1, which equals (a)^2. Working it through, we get 201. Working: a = 14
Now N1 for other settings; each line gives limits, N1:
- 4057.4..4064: 28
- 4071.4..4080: 23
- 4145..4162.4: 68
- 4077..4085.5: 28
